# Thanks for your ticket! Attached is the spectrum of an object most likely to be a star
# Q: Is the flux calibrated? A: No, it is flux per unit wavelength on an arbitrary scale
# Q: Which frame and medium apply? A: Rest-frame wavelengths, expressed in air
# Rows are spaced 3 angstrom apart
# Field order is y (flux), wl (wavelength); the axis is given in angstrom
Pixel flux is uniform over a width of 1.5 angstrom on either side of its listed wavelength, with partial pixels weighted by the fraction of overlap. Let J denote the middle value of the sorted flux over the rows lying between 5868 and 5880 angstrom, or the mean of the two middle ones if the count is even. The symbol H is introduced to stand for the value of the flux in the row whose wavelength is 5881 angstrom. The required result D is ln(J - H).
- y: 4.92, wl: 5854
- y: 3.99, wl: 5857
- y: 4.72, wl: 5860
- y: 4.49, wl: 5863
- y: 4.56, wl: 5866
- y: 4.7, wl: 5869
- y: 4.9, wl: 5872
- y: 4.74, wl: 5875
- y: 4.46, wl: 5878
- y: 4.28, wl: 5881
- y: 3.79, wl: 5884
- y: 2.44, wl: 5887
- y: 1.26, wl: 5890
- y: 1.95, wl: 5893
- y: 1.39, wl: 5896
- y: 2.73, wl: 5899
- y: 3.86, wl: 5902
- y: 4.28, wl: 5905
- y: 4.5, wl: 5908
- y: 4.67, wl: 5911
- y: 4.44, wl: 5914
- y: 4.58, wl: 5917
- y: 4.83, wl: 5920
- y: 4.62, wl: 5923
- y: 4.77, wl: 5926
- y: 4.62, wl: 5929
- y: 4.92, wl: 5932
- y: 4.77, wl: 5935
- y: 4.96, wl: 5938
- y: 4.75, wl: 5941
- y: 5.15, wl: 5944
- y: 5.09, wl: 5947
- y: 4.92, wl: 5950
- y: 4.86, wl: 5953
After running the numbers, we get -0.8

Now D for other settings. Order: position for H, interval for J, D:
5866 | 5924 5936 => -1.6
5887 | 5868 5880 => 0.8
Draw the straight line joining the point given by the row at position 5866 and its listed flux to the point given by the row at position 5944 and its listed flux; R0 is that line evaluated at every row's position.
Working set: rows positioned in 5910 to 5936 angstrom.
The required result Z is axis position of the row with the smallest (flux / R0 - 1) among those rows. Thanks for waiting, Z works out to 5914 angstrom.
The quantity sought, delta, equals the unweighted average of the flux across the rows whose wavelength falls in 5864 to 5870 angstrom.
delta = 4.63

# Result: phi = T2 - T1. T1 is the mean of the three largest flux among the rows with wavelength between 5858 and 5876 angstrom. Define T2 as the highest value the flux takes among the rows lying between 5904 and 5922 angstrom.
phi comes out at 0.0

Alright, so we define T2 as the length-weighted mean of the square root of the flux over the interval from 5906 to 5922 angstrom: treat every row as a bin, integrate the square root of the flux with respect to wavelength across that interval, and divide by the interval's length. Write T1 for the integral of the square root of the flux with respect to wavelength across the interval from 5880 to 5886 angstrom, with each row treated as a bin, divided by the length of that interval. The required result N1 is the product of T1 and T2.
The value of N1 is 4.2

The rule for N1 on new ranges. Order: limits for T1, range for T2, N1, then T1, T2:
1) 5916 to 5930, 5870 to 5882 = 4.6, 2.17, 2.147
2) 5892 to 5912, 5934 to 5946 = 4.0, 1.79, 2.218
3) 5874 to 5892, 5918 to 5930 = 3.9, 1.81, 2.170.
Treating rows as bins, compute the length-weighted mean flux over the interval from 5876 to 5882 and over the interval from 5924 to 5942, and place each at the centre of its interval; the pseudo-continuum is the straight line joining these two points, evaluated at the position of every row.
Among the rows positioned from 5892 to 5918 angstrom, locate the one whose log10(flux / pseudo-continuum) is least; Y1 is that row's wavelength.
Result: 5896 angstrom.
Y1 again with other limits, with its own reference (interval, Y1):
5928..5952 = 5929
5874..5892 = 5890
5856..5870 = 5857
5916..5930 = 5929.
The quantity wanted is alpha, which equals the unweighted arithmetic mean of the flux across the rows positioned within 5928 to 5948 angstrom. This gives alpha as 4.89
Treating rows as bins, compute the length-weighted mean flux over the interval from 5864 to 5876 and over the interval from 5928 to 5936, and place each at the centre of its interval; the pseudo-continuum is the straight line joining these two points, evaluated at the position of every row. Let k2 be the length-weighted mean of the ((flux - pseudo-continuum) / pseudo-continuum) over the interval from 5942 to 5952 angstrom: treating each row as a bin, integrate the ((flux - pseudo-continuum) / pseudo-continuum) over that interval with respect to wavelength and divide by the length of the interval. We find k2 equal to 0.05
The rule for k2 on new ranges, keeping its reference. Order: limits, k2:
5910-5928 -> -0.02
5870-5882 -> -0.02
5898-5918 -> -0.12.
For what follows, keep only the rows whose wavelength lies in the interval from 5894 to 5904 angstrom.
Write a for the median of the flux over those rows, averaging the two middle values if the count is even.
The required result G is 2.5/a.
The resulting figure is 0.916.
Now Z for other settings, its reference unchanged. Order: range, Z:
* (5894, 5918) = 5896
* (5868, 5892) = 5890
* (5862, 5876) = 5863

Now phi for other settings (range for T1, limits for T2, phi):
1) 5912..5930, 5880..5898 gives -0.5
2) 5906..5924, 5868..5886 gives 0.2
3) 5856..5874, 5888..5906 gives -0.5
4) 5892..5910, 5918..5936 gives 0.7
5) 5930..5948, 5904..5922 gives -0.2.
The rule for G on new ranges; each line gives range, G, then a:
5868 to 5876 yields 0.527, 4.74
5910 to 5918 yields 0.546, 4.58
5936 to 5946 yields 0.504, 4.96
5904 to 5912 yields 0.556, 4.50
